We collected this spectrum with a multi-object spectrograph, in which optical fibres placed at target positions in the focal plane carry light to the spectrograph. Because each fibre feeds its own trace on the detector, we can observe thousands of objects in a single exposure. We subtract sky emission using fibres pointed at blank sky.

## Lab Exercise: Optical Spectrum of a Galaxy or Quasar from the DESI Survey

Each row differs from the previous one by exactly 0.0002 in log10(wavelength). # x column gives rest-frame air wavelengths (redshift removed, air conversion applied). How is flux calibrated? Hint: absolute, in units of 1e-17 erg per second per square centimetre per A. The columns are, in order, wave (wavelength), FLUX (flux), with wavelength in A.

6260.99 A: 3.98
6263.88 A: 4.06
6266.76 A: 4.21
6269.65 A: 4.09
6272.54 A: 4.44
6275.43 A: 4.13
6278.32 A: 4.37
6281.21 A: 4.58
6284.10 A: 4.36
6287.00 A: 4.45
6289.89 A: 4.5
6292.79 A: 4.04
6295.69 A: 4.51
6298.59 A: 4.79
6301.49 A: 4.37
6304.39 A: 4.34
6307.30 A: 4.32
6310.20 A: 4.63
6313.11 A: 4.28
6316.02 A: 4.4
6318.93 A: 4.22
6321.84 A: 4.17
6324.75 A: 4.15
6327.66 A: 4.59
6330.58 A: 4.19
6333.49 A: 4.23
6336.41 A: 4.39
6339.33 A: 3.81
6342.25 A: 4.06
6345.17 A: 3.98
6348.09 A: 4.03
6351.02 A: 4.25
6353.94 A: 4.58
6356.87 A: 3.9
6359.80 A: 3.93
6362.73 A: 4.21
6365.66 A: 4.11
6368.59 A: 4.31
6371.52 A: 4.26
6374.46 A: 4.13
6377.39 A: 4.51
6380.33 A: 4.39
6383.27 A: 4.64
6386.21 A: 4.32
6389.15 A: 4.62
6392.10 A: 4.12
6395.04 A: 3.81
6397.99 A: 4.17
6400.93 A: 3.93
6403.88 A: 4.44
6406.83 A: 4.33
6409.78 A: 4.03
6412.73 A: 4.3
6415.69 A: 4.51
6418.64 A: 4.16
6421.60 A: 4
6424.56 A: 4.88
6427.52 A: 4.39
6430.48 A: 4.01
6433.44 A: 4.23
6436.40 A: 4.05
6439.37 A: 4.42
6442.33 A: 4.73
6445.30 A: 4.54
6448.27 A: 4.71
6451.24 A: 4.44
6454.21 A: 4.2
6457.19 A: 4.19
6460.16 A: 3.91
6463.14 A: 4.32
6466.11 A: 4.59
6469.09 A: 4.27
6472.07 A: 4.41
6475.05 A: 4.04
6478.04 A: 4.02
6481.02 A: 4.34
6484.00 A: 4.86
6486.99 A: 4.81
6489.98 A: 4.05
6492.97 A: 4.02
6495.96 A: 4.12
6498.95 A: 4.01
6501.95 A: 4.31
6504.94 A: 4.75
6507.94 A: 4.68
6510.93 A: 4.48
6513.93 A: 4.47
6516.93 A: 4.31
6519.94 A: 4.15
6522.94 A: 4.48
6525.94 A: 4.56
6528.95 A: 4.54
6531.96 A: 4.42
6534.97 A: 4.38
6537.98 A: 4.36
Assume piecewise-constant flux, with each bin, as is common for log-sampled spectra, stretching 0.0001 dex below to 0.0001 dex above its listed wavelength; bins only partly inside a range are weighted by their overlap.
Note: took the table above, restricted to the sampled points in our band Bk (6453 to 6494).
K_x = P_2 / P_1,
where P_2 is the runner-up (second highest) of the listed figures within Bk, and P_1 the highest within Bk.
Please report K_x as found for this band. 0.990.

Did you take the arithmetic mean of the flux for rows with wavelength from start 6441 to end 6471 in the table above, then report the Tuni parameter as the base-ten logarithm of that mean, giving 0.642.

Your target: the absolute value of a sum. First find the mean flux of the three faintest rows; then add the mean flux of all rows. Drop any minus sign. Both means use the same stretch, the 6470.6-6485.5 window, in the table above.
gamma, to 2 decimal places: 8.47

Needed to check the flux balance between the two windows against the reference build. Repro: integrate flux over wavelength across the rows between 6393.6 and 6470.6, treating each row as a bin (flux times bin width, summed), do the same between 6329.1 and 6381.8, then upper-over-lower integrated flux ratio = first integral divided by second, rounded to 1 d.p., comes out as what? 1.5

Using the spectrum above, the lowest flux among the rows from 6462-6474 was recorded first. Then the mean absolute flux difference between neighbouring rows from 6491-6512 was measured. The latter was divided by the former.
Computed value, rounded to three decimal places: 0.048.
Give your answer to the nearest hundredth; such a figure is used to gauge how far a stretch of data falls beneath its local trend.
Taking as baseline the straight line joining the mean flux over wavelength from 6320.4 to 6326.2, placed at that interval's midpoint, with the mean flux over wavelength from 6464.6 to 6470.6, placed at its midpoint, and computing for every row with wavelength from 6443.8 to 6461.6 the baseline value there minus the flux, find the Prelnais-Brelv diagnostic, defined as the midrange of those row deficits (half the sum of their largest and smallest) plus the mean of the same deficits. 0.17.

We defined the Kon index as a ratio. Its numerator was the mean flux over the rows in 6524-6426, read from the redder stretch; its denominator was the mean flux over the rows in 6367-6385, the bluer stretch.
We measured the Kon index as 0.99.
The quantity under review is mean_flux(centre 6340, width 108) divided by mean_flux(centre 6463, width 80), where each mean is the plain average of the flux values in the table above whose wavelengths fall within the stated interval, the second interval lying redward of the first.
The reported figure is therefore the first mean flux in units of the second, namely 0.99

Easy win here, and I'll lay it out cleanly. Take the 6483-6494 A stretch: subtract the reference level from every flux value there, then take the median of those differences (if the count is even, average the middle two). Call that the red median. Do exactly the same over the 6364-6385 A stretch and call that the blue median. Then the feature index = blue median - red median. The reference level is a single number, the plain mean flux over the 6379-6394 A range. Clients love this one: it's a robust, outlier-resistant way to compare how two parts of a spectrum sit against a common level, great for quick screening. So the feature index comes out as -0.1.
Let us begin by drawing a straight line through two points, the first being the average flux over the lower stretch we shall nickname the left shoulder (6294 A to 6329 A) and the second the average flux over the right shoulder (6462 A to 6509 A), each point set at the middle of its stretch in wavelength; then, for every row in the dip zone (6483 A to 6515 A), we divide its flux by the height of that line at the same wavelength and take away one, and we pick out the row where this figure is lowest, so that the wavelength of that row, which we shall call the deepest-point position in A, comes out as 6498.95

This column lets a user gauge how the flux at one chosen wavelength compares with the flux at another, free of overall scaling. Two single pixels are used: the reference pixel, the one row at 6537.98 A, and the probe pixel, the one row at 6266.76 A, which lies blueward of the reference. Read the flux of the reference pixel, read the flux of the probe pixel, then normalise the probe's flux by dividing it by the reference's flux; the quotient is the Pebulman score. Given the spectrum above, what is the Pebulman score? 0.966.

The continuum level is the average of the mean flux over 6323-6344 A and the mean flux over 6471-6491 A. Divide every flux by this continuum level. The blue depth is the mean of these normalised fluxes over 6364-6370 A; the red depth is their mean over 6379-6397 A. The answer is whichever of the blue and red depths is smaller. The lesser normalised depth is 0.983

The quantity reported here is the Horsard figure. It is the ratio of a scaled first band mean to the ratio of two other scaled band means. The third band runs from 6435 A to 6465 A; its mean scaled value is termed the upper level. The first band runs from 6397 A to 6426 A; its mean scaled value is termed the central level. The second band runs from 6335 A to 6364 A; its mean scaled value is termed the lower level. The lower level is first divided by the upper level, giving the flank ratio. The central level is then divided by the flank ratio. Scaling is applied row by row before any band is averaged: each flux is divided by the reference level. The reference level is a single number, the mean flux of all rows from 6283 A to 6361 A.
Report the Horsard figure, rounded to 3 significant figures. 1.06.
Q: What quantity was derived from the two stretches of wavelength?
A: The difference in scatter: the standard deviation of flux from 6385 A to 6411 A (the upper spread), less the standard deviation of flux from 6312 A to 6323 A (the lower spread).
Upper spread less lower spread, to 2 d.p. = 0.16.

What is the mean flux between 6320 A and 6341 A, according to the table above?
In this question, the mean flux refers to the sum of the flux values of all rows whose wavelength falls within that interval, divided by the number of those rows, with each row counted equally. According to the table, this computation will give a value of 4.22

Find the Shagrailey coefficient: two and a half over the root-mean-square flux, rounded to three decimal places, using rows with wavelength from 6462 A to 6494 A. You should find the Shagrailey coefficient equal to 0.575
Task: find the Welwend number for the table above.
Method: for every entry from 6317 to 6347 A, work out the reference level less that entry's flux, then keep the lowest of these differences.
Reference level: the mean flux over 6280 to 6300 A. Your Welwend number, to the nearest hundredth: -0.13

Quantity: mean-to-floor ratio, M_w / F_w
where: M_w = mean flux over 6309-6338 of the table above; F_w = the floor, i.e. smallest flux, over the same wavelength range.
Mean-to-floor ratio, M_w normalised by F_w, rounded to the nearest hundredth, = 1.04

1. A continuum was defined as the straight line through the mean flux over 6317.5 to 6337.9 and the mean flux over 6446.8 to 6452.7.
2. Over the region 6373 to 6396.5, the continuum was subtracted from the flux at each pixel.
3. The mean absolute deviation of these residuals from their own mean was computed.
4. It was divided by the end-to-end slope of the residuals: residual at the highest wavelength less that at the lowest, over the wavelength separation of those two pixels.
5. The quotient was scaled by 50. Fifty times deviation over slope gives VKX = -633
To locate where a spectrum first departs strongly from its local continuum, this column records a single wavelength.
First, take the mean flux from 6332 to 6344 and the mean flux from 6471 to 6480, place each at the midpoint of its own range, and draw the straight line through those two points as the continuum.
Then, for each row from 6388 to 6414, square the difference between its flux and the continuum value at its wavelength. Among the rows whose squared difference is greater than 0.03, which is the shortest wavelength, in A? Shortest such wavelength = 6389.15 A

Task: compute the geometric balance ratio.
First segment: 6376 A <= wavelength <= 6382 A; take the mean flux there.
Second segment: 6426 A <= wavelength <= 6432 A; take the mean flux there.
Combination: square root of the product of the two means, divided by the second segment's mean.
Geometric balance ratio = 1.03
